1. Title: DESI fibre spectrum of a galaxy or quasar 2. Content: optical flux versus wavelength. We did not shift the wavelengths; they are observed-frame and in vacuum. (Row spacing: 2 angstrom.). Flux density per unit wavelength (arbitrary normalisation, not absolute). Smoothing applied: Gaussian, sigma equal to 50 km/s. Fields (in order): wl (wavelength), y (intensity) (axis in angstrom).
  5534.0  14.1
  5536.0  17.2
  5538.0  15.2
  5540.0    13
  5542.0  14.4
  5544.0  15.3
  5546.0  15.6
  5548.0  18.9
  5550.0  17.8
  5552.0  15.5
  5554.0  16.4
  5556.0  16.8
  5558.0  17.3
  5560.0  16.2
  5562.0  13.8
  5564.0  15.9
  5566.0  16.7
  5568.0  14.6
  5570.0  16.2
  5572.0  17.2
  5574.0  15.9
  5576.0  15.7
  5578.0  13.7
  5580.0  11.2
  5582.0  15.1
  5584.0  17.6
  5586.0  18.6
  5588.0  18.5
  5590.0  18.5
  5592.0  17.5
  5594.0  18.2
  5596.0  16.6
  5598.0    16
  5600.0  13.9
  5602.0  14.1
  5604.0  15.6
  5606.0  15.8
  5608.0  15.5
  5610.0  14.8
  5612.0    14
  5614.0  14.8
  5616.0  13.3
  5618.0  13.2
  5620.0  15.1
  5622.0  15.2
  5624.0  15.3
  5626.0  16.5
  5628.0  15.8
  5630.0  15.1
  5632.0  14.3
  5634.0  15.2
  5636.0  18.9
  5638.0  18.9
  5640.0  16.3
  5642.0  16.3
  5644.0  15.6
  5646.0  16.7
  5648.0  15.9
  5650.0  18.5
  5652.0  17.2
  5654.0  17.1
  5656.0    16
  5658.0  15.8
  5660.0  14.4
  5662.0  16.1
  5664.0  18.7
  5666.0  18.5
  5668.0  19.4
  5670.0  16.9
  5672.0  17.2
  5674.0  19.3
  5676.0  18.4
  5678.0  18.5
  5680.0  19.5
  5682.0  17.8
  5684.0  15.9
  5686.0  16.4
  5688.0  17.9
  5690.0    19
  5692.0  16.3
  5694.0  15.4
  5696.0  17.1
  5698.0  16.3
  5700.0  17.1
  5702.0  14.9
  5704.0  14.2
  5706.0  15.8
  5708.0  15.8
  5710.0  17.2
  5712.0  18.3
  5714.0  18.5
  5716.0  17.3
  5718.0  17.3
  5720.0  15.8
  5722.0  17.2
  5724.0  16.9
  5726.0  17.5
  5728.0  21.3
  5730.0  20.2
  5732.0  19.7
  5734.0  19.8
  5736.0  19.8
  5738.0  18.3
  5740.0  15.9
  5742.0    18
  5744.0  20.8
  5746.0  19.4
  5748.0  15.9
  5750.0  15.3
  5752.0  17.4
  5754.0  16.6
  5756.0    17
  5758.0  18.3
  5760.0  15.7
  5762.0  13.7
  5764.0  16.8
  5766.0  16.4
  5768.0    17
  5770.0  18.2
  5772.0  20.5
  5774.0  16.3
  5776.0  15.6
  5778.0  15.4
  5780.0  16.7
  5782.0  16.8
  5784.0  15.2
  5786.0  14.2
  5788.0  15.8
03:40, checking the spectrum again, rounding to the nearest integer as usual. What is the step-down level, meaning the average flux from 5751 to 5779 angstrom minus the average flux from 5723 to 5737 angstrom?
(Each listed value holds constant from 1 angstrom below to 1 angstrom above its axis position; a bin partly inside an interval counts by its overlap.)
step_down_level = -3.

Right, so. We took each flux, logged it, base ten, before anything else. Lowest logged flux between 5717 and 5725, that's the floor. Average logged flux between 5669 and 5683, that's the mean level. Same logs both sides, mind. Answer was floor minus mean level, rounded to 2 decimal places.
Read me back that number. -0.06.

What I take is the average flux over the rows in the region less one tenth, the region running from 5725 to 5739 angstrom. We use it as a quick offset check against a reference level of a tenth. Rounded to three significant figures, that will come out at 19.4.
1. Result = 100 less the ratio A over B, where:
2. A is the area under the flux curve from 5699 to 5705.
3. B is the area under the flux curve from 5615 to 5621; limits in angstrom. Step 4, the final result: 98.9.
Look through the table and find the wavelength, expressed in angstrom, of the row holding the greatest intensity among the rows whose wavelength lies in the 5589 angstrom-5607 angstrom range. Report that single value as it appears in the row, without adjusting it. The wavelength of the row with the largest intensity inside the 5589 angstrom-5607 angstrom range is 5590.0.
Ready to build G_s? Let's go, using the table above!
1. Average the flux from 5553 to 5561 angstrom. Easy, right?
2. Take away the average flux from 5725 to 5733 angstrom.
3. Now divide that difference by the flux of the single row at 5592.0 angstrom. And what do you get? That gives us -0.17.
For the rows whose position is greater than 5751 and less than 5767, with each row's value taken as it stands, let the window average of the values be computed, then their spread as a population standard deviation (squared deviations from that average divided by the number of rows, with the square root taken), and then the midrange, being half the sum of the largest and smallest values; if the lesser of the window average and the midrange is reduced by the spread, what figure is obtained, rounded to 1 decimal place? 14.7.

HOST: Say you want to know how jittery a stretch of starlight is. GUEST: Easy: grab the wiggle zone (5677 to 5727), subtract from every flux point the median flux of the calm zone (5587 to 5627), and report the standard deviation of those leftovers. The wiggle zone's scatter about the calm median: 1.3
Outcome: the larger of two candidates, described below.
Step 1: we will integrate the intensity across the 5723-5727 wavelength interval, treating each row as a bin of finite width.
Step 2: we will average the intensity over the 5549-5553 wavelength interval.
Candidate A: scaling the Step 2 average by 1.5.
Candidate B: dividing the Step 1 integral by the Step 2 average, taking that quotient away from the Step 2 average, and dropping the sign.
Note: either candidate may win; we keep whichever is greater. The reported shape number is 25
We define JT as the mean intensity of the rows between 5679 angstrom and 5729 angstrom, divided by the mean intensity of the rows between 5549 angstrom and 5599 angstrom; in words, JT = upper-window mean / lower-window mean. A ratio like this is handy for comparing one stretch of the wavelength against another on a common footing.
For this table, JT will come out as 1.05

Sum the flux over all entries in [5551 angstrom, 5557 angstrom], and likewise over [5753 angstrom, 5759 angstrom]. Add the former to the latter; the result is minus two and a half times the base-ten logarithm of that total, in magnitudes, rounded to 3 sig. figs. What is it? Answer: -5.01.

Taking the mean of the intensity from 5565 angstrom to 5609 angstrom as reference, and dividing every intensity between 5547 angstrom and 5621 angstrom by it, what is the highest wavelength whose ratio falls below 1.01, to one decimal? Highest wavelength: 5620.0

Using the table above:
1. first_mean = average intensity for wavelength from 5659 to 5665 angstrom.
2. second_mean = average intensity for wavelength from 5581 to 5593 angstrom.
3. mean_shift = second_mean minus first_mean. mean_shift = 1.2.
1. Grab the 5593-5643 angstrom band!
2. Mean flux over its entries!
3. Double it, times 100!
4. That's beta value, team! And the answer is 3110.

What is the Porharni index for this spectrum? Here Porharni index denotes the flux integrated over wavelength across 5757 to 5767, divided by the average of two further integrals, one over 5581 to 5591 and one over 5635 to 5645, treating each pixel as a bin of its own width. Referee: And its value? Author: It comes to 0.93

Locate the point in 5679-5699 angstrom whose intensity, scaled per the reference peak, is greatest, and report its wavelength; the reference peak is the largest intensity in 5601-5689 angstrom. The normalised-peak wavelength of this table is 5680.0 angstrom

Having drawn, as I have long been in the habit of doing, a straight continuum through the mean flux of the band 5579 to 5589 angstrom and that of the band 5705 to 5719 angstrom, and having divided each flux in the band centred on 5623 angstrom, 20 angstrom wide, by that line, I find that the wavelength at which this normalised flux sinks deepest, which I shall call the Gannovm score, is 5618.0 angstrom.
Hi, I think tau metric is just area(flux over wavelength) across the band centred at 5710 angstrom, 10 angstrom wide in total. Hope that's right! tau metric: 171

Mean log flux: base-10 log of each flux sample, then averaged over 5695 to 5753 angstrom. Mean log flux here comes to 1.24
